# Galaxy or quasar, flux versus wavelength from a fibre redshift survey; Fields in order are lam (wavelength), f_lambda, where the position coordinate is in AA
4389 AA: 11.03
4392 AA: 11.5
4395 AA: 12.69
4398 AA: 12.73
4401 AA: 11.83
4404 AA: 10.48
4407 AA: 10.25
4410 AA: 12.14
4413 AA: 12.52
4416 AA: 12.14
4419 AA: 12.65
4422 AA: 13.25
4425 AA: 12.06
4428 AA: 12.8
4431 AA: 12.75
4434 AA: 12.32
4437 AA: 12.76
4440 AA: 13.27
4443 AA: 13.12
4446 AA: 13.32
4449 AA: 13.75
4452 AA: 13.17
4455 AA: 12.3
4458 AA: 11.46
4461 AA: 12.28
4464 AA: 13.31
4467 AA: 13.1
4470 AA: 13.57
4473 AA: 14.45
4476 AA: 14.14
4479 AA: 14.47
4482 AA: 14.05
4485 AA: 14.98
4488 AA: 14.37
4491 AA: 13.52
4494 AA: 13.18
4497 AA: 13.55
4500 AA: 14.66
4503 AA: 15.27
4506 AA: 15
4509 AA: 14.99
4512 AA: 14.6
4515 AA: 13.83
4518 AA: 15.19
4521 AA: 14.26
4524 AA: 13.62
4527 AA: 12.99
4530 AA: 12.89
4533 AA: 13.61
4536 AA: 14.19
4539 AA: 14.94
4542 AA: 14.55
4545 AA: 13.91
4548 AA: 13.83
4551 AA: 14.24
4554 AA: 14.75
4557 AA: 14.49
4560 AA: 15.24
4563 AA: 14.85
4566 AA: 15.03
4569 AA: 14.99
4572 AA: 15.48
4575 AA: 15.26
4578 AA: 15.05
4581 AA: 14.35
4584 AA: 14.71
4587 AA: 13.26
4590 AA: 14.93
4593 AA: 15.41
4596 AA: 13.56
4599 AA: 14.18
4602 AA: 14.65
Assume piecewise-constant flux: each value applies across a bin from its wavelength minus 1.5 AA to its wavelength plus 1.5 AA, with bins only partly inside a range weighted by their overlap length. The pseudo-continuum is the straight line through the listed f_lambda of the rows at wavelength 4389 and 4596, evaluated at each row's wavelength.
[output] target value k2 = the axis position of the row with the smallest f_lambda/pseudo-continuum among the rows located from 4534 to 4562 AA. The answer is 4548 AA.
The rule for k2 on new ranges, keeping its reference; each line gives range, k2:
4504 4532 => 4530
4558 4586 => 4581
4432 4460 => 4458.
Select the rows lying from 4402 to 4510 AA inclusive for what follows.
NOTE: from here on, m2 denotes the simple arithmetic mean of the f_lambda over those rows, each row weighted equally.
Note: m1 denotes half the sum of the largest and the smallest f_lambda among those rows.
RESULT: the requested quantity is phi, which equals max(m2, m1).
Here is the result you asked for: 13.2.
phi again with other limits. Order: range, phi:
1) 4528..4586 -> 14.5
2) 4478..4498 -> 14.1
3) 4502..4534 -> 14.2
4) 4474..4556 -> 14.2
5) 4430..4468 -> 12.8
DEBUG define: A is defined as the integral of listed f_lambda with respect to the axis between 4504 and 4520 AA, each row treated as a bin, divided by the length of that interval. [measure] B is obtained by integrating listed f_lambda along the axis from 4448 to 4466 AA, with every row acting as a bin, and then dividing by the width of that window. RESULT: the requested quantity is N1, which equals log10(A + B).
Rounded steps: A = 14.7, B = 12.7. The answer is 1.44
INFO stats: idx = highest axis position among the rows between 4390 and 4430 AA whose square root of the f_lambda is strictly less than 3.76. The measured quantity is 4428 AA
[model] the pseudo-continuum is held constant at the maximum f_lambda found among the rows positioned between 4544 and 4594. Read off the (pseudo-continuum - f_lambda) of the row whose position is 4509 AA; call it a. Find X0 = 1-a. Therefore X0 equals 0.5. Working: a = 0.5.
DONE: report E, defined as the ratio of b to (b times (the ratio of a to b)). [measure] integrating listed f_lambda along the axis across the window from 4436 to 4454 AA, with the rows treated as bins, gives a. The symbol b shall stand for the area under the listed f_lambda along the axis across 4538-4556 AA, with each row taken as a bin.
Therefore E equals 1.1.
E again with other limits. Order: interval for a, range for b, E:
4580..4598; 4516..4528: 0.7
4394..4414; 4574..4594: 1.2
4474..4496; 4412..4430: 0.7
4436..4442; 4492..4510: 3.3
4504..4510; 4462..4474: 1.8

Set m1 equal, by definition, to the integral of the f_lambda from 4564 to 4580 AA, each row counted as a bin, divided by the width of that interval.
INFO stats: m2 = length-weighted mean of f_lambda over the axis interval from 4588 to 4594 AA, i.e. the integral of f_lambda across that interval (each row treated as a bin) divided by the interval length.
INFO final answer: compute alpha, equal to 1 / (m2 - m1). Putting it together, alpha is -7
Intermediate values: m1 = 15.1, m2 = 15.0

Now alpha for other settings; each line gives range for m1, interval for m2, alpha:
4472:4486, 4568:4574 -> 1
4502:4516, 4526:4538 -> -1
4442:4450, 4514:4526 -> 1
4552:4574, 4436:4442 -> -1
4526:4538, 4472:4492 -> 1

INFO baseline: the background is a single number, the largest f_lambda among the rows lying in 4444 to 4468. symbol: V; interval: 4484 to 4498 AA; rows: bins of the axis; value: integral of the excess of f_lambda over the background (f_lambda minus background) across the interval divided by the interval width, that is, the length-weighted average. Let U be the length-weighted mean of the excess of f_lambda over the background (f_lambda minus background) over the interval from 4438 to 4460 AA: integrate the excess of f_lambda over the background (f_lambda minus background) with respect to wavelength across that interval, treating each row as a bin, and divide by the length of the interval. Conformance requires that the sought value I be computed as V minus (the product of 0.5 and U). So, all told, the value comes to 0.57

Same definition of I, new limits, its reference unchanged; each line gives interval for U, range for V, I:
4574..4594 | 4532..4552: -0.02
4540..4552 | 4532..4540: 0.29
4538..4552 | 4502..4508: 1.10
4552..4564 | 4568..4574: 0.98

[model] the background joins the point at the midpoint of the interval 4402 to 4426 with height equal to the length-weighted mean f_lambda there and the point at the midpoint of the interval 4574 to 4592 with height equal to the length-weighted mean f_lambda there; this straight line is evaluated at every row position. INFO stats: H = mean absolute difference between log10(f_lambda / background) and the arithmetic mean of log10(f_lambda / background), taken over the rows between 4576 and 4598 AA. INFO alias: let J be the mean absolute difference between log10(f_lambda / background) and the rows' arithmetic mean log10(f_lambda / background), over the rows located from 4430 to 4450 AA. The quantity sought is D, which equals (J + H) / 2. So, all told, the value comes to 0.015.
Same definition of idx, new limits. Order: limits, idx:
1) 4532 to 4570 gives 4548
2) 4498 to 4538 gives 4533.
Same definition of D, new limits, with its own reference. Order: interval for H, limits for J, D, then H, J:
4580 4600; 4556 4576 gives 0.012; 0.019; 0.006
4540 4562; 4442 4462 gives 0.018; 0.010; 0.025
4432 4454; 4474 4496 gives 0.012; 0.009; 0.016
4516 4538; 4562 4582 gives 0.014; 0.020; 0.007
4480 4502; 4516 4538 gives 0.019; 0.018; 0.020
